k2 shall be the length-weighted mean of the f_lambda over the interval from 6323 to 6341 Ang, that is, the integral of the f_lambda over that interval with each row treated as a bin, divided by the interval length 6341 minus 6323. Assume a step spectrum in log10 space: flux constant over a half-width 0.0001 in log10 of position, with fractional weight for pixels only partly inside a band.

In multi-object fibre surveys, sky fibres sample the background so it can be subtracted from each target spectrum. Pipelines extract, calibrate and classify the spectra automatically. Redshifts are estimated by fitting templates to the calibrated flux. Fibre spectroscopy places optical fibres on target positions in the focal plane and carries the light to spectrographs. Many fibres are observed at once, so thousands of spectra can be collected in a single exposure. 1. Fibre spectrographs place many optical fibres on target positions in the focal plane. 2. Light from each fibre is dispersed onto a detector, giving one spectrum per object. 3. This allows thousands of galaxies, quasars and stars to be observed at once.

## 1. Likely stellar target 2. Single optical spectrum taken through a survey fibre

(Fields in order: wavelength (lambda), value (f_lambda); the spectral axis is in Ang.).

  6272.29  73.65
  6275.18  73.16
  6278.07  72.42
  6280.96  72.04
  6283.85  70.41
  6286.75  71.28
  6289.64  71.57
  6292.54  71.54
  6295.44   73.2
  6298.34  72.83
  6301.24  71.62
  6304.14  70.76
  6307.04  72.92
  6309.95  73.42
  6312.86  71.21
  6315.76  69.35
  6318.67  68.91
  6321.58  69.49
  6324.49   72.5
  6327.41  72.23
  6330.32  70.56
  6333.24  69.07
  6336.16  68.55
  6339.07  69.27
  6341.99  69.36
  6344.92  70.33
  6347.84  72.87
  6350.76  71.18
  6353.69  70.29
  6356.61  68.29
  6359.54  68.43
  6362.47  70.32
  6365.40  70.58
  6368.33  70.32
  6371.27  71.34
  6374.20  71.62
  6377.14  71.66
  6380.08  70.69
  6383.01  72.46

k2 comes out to 70.3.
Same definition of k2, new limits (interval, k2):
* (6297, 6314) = 72.1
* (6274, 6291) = 71.8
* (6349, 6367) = 69.9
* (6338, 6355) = 70.6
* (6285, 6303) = 72.0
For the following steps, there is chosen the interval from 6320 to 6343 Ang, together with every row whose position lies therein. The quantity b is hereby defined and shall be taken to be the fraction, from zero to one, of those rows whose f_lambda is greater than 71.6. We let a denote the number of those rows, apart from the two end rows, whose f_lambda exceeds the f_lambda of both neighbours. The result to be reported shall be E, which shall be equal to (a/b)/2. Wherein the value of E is 2.0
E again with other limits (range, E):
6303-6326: 1.3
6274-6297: 1.0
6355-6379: 2.0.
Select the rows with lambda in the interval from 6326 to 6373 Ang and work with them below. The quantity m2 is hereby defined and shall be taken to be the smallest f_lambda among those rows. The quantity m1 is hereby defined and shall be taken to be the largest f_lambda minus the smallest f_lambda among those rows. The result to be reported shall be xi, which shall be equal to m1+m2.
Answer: 72.9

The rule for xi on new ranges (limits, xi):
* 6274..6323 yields 73.4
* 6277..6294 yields 72.4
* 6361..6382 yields 71.7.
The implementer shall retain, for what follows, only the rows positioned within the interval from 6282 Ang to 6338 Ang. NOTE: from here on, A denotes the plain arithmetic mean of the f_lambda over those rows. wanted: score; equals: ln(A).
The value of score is 4.26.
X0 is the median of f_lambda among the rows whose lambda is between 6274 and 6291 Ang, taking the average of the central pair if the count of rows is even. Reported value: 71.8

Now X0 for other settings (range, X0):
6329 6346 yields 69.3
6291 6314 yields 72.2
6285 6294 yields 71.5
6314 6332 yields 70.0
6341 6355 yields 70.3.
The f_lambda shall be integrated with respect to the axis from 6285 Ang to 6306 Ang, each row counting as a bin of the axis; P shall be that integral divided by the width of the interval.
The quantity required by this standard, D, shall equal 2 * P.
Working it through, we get 144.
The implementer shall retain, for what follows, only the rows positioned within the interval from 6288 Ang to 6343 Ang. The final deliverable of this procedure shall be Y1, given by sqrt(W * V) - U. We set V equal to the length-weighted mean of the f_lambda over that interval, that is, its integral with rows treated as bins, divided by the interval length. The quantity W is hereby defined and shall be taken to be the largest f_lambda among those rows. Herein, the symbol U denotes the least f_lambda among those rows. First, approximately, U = 68.55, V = 71.0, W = 73.42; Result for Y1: 3.6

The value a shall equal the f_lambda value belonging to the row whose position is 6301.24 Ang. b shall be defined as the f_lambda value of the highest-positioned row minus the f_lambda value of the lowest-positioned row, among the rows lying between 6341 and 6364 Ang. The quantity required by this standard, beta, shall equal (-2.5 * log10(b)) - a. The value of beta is -71.6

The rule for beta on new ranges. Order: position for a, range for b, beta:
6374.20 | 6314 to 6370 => -71.6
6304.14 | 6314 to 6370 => -70.7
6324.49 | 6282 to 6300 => -73.5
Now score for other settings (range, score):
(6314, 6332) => 4.26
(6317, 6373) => 4.25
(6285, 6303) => 4.28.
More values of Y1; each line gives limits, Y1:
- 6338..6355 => 2.4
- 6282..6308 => 2.1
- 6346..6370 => 3.3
